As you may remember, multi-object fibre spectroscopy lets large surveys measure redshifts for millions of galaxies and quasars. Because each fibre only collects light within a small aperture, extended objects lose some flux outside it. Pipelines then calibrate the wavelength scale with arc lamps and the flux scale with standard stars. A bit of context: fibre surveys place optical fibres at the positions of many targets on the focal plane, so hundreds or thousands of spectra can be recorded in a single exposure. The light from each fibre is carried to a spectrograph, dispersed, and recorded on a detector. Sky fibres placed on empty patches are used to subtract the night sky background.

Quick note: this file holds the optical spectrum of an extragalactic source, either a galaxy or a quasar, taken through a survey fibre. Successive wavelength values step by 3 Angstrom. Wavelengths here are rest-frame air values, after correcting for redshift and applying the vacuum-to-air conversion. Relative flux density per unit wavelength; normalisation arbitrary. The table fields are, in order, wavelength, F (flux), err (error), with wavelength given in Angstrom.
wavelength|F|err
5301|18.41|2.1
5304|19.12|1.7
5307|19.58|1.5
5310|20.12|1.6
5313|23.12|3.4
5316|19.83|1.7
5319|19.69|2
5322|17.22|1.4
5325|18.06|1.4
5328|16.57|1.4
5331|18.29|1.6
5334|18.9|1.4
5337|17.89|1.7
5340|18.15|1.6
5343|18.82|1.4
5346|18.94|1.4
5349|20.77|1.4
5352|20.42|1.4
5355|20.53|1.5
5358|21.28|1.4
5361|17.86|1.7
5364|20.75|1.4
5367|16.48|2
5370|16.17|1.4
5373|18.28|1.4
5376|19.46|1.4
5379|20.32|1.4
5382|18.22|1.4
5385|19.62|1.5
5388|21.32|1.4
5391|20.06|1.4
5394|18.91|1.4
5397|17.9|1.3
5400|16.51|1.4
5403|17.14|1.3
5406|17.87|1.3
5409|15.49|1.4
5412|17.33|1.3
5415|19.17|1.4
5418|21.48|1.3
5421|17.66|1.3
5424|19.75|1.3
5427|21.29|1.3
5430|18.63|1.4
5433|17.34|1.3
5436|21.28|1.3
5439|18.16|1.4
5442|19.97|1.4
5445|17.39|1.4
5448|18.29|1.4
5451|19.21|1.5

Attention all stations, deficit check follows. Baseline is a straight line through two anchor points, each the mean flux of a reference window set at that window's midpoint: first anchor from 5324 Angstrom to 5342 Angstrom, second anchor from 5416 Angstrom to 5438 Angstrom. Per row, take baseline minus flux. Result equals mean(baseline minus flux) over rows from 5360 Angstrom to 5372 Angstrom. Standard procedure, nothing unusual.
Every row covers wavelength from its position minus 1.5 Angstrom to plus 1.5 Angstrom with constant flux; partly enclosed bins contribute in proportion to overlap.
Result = 1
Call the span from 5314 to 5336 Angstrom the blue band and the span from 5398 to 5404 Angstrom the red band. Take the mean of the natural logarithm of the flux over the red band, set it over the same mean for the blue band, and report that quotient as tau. 0.970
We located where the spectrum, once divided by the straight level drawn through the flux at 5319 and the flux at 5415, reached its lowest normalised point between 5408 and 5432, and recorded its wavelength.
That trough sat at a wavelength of 5409 Angstrom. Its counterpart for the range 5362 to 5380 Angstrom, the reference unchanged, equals 5370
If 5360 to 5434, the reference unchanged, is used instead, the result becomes 5409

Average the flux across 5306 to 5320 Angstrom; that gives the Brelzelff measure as 20.5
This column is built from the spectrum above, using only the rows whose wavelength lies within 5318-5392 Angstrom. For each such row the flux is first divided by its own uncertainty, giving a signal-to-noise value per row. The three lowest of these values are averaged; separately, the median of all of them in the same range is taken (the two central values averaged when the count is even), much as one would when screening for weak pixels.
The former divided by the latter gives 0.729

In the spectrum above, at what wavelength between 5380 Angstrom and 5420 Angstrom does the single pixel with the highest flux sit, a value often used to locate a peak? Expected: 5418 Angstrom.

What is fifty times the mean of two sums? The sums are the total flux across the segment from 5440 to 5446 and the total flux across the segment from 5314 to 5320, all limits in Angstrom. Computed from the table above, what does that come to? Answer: 1922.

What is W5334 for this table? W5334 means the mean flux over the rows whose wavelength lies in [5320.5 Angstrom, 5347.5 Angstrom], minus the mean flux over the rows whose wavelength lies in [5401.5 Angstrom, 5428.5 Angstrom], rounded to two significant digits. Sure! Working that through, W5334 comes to -0.48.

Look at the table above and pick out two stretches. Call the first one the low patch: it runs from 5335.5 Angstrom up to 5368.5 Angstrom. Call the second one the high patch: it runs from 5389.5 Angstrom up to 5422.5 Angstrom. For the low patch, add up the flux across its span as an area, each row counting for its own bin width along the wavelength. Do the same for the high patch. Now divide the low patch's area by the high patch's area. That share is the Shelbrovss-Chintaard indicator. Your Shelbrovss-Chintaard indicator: 1.06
